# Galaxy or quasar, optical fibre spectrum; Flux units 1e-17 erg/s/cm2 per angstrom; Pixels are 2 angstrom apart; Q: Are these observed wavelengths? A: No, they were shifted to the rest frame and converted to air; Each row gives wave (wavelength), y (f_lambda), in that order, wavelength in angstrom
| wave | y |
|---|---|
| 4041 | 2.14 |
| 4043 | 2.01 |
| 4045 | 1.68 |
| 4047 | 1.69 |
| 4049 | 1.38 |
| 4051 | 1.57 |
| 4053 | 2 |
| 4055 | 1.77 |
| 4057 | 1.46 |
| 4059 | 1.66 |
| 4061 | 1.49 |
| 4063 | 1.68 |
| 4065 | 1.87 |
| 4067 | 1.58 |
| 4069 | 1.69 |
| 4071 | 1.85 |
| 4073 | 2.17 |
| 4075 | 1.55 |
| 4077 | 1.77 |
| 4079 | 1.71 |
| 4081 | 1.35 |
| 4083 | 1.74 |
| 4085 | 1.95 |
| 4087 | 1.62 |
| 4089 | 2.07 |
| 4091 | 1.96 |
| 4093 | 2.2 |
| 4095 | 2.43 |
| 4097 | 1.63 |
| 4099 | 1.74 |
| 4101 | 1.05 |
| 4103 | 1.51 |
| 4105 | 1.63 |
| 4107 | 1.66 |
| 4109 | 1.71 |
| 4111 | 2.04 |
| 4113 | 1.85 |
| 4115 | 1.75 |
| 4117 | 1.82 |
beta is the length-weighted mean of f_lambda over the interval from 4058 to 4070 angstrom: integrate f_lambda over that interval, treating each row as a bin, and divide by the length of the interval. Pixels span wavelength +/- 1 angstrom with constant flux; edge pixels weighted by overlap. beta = 1.66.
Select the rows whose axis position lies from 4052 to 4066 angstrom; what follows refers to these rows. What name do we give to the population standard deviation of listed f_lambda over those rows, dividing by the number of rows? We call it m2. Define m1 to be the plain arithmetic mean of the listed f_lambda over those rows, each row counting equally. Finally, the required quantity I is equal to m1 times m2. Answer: 0.31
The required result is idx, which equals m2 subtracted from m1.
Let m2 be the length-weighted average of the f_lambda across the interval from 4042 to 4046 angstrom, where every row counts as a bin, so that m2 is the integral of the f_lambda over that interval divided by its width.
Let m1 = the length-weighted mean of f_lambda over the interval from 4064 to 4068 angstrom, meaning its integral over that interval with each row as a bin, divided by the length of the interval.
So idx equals -0.12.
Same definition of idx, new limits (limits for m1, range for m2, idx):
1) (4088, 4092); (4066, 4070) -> 0.38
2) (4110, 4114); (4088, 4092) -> -0.07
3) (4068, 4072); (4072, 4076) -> -0.09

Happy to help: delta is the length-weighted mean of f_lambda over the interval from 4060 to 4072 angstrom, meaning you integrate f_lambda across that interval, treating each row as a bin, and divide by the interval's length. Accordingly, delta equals 1.69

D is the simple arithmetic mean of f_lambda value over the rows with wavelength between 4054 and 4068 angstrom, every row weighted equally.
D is 1.64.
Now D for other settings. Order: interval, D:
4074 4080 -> 1.68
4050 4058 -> 1.70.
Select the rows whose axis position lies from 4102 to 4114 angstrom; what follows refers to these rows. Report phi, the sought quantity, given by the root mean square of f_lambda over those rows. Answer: 1.74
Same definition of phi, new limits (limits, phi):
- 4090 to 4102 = 1.89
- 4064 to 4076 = 1.80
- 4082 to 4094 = 1.93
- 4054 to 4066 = 1.66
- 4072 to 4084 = 1.73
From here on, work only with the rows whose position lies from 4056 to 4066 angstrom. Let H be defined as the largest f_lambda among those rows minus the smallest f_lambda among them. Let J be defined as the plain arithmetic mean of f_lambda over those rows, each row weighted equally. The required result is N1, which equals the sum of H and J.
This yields 2.04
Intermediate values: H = 0.41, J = 1.63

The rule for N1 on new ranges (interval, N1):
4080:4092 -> 2.50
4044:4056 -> 2.30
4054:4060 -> 1.94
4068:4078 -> 2.43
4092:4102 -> 3.19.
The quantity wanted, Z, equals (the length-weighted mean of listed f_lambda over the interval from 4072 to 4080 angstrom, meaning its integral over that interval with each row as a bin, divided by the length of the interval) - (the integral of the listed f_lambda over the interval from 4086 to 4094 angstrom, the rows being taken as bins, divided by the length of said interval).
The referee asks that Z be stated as -0.16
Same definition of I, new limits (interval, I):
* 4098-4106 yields 0.39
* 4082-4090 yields 0.32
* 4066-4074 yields 0.41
